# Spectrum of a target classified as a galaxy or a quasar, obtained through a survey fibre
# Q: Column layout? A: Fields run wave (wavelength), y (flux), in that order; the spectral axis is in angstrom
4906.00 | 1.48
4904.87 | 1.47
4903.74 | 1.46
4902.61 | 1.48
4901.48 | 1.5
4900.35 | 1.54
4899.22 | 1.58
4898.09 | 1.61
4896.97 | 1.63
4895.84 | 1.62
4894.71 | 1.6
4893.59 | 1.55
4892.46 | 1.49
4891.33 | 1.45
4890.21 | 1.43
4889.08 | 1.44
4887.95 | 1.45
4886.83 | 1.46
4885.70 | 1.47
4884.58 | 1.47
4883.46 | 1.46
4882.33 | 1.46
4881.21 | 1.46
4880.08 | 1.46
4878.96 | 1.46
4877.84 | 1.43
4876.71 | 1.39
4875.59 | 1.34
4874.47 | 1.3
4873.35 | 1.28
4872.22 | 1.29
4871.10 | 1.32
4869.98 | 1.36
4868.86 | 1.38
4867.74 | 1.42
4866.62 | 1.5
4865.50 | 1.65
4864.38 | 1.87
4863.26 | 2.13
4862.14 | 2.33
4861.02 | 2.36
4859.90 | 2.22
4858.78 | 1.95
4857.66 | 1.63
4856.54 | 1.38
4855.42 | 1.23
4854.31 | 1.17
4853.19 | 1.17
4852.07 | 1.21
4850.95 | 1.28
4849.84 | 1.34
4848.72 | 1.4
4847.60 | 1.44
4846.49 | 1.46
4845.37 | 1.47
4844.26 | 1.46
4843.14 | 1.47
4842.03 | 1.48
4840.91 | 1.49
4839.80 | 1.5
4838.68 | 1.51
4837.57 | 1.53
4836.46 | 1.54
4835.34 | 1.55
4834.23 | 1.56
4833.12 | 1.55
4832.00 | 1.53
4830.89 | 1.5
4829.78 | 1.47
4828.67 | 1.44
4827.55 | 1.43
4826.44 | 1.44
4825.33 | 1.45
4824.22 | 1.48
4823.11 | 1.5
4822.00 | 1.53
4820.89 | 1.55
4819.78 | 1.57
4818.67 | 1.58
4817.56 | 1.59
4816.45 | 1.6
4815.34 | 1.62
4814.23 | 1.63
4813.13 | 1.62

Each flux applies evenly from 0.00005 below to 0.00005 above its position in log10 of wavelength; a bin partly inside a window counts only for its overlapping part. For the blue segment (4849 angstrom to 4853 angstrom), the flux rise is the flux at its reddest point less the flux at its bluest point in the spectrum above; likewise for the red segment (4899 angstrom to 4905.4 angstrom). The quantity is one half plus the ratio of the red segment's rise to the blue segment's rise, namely 1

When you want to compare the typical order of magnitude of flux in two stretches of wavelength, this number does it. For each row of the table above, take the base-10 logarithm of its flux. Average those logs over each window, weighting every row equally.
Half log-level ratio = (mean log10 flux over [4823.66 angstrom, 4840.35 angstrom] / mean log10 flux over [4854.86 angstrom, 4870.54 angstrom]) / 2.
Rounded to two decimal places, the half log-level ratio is 0.38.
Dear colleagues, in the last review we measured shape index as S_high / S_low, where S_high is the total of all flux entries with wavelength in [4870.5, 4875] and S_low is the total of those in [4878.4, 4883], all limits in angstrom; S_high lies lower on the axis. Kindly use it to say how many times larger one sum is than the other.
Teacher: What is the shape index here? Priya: 0.89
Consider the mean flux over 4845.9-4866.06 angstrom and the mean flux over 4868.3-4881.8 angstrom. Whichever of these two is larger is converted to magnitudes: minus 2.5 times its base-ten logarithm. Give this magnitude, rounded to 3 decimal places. -0.526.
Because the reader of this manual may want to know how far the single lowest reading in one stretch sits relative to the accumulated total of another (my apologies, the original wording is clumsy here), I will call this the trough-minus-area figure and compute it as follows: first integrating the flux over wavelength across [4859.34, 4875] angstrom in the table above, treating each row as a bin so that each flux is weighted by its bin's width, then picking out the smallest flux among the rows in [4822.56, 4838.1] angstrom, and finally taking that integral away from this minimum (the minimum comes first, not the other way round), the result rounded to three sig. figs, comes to -24.8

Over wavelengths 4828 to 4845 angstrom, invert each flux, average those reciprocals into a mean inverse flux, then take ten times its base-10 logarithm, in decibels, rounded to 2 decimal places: -1.77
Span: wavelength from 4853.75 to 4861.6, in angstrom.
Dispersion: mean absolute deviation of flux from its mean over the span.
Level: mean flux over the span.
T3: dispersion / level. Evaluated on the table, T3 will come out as 0.24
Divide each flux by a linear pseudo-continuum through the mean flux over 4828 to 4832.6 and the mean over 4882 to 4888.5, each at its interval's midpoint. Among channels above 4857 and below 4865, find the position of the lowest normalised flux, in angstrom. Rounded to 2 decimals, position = 4857.66 angstrom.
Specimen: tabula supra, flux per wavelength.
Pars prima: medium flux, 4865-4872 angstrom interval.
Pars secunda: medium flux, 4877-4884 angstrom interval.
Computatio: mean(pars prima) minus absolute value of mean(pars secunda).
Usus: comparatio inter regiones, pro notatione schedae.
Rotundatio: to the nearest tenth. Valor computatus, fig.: 0.0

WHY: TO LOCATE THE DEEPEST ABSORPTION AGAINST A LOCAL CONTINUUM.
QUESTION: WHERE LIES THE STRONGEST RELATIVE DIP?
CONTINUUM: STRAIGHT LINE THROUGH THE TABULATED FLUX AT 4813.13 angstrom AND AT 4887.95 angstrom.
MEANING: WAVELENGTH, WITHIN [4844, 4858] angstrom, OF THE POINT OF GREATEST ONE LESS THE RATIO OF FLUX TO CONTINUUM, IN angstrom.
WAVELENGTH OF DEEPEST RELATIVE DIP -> 4853.19 angstrom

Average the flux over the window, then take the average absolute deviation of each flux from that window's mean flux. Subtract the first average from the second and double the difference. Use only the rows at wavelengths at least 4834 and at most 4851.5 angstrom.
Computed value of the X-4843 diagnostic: -2.83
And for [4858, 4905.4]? -2.76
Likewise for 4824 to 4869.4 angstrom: -2.72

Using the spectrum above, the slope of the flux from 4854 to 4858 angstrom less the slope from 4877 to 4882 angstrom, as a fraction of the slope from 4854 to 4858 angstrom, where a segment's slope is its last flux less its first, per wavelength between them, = 1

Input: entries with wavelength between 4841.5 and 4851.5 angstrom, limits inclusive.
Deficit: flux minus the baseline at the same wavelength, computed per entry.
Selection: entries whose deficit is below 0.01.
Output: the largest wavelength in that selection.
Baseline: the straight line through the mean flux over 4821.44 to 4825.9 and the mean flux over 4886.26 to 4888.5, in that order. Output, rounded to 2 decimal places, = 4850.95 angstrom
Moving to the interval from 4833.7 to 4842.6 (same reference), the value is 4842.03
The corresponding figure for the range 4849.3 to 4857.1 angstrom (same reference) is 4856.54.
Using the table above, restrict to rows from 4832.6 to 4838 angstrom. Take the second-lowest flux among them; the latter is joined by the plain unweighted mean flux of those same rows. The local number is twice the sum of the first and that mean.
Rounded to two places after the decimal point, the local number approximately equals 6.17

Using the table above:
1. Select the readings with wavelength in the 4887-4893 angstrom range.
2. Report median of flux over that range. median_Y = 1.45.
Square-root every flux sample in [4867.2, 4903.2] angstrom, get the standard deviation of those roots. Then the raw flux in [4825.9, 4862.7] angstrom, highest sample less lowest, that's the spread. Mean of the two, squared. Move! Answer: 0.38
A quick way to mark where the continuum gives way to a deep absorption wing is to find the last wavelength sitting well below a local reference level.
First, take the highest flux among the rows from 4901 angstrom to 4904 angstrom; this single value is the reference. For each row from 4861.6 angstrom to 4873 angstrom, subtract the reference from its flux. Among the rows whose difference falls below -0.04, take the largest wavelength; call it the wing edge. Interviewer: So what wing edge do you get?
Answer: 4872.22 angstrom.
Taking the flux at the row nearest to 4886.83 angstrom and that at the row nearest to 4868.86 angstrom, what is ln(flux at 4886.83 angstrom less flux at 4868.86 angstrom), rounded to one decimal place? -2.5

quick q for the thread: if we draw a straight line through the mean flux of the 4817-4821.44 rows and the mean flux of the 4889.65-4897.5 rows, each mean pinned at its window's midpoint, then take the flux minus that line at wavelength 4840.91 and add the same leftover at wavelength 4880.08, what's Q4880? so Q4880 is -0.16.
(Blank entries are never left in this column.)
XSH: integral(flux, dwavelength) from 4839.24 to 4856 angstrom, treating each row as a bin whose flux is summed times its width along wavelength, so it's 23.0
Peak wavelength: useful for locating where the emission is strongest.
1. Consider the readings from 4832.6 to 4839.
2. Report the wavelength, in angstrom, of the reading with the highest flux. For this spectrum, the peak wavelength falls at 4834.23 angstrom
